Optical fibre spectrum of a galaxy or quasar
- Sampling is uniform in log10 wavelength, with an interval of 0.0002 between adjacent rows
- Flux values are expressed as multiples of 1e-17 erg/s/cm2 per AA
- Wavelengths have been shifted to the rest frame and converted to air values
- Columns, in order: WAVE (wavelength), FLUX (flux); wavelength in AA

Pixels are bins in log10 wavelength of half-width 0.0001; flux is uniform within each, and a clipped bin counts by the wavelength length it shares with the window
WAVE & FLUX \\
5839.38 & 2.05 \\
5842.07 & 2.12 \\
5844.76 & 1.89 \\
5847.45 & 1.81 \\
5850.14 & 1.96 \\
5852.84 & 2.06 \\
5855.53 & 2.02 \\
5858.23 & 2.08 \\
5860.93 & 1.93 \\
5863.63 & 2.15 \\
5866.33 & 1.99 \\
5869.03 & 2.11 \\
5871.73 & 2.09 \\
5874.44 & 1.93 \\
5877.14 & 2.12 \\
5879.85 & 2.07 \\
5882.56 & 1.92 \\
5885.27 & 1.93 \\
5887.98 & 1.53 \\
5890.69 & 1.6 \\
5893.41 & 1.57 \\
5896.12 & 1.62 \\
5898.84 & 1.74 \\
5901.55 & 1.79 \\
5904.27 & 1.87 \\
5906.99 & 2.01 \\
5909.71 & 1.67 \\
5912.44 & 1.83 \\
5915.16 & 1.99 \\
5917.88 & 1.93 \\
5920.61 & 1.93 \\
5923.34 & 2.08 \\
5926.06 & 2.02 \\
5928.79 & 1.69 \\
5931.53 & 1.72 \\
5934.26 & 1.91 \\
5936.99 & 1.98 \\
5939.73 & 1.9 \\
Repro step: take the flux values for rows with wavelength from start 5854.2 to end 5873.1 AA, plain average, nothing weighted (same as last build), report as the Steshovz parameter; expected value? 2.05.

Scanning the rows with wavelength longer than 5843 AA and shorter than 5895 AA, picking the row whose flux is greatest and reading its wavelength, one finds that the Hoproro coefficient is 5863.63 AA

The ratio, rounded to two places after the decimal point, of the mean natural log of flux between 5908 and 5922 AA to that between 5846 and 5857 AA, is 0.93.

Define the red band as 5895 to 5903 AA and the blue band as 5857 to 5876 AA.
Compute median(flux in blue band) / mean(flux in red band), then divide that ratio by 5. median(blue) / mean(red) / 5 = 0.242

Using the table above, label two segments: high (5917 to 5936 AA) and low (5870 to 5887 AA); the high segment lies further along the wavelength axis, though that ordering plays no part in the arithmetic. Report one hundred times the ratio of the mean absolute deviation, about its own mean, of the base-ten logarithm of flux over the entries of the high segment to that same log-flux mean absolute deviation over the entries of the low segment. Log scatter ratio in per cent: 144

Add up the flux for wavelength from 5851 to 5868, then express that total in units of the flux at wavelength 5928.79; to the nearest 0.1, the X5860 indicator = 7.2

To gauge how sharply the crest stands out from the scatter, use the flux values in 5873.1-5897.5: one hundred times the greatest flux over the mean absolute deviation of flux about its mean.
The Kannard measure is 1037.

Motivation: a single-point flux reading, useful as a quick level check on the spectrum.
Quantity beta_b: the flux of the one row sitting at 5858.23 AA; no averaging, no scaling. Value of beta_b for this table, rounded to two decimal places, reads 2.08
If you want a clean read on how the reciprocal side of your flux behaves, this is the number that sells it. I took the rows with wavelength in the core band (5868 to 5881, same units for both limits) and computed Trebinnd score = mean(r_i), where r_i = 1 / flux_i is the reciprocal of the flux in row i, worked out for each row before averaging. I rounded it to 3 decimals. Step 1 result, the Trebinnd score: 0.485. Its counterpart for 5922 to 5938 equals 0.530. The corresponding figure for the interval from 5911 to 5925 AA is 0.513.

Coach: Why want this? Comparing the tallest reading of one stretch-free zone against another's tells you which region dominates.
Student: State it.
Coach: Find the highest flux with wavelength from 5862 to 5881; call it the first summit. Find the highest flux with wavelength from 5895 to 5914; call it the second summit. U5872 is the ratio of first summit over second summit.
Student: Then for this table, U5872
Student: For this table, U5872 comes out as 1.07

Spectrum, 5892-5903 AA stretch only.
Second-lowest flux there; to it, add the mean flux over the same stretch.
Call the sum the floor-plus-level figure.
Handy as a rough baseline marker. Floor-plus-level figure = 3.3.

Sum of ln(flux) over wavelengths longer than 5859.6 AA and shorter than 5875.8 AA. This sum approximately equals 4.3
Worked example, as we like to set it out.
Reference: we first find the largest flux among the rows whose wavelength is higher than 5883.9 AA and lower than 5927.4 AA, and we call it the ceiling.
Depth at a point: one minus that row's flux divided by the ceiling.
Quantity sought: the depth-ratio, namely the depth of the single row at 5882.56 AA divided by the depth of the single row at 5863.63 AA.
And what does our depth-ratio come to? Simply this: -2.3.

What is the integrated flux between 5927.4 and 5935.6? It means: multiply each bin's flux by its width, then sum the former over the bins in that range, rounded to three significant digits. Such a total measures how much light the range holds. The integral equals 14.5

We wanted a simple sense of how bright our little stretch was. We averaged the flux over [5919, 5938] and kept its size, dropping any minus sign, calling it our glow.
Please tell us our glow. 1.90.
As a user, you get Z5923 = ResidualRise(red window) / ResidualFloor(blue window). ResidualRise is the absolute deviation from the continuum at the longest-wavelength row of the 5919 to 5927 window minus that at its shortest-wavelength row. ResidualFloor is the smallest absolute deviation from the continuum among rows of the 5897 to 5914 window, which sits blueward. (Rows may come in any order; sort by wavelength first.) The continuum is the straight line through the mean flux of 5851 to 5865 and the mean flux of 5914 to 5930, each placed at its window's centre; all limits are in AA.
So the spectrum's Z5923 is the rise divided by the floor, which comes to 2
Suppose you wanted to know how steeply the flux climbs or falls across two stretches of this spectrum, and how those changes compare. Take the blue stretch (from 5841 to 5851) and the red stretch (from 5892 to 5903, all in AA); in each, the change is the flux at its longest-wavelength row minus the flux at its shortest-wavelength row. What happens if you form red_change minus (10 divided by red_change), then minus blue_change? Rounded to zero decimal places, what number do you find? -45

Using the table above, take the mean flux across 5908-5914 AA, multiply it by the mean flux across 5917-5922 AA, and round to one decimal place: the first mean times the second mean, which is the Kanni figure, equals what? 3.4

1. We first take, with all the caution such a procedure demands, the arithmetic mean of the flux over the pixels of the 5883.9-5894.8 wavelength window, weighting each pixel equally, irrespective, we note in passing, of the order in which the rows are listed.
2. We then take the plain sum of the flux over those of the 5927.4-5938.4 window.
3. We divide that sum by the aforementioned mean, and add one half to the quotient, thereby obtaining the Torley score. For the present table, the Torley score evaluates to 4.9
